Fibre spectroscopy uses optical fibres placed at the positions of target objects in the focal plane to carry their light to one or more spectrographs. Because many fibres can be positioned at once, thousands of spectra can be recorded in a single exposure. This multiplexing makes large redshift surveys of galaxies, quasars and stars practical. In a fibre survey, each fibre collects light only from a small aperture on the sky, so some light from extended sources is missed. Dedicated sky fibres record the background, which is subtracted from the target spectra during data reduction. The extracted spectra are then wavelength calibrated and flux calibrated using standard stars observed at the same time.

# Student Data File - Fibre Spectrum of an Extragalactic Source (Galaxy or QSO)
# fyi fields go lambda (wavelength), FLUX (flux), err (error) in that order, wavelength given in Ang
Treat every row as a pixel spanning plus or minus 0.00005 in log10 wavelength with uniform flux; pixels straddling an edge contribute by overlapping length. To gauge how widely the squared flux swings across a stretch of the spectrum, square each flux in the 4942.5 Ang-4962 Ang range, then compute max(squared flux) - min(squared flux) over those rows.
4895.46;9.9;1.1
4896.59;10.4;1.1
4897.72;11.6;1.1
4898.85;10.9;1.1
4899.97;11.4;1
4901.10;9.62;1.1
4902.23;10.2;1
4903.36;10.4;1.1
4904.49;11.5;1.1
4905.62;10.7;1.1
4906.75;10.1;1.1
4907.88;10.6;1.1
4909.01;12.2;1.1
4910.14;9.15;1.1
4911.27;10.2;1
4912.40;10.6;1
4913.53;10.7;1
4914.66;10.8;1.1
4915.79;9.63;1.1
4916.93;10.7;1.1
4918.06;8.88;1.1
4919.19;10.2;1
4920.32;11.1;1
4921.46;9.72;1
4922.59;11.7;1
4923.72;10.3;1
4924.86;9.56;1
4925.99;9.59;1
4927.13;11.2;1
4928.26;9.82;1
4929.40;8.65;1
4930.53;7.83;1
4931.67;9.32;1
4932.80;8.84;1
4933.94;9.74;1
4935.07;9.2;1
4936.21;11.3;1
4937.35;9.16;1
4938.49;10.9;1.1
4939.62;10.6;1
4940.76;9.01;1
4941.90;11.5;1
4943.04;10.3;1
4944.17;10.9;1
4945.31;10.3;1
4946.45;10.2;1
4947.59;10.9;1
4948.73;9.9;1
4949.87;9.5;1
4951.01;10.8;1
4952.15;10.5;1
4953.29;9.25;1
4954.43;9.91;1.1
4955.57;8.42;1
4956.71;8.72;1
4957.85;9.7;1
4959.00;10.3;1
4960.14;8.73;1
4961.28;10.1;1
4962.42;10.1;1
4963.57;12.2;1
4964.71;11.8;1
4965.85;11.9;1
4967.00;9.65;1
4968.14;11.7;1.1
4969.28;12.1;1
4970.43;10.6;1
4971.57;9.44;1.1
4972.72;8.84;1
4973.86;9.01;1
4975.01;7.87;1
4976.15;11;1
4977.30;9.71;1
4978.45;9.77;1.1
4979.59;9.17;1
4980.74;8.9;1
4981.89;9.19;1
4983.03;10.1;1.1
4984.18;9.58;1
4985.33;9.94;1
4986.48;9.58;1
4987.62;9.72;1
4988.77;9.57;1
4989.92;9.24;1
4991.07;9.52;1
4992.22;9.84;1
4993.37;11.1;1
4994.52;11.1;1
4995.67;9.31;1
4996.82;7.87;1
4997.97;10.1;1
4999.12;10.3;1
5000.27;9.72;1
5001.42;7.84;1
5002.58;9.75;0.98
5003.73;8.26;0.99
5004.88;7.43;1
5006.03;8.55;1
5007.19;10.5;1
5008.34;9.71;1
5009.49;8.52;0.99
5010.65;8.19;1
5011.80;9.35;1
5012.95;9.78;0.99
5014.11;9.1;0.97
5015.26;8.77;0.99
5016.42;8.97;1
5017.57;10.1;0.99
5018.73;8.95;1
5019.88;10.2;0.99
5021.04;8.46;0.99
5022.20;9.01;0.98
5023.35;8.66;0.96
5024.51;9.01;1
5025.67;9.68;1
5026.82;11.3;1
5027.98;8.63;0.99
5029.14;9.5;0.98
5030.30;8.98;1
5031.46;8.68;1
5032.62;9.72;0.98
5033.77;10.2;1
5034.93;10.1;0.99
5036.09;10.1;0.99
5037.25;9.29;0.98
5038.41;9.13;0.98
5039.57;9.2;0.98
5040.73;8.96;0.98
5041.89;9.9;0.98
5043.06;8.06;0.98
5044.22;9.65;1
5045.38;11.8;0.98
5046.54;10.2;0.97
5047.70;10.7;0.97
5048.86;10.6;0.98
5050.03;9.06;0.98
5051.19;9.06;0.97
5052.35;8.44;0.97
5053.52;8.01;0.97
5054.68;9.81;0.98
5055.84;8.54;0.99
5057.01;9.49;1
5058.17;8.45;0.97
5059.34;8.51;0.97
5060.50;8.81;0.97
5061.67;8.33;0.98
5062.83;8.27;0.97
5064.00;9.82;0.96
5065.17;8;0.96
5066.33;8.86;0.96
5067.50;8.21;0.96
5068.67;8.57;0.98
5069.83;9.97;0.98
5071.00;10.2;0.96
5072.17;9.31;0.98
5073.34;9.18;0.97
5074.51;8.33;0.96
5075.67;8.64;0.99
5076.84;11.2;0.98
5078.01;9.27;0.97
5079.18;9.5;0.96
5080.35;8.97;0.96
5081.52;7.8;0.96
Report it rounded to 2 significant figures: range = 48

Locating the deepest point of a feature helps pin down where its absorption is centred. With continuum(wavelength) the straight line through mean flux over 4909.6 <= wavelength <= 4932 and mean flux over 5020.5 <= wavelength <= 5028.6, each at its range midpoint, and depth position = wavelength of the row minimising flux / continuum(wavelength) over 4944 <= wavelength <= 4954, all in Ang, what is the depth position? 4953.29 Ang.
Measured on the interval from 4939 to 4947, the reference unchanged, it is 4940.76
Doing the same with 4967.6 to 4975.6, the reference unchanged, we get 4975.01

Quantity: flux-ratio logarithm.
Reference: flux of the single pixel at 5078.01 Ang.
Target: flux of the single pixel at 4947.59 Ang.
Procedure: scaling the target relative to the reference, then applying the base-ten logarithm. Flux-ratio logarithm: 0.07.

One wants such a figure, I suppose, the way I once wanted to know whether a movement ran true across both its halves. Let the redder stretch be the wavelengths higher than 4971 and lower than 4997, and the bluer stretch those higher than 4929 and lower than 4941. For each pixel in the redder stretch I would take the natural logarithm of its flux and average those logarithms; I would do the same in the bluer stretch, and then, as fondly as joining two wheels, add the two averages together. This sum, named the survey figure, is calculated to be 4.50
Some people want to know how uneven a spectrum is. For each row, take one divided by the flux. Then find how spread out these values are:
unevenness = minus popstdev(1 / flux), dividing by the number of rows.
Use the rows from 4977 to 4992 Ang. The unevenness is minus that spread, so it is -0.0036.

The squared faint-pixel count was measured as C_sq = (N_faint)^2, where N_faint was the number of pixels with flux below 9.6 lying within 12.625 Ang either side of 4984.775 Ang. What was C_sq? 169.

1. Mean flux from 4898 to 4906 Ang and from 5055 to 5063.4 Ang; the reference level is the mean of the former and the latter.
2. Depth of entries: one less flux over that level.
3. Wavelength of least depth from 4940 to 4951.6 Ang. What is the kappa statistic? 4941.90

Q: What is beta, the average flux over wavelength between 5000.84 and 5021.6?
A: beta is 9.0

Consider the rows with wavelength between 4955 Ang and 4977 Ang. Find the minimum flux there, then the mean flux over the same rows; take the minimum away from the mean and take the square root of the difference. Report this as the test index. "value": 1.50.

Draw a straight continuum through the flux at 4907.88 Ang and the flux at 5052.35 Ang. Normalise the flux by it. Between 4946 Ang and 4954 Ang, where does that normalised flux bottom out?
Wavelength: 4953.29 Ang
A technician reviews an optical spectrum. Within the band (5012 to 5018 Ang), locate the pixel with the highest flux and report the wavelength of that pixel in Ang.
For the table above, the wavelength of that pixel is 5017.57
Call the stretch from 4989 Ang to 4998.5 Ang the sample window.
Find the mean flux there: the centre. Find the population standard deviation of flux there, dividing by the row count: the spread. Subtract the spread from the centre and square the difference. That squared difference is 77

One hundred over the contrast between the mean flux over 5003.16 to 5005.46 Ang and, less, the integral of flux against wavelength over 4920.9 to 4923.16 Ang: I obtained -6.1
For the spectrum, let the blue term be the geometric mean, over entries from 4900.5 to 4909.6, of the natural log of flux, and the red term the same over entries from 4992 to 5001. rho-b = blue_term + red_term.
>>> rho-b 4.65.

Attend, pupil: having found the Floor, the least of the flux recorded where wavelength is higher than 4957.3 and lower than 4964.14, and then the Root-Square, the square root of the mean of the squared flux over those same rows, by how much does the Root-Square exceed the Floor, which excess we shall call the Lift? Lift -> 1.5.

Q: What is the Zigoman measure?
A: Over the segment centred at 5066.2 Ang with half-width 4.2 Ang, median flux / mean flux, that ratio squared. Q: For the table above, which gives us 0.95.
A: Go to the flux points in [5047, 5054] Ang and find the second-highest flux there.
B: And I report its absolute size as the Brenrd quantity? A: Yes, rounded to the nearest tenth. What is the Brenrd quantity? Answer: 10.6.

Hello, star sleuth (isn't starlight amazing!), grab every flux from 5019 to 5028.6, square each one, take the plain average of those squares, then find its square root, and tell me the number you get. 9.4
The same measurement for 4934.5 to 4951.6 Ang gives 10.3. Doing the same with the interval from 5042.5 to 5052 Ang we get 10.0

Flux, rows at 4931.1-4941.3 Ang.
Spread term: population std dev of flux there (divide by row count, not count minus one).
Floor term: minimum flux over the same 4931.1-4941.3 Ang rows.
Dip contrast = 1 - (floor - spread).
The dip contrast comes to -6.98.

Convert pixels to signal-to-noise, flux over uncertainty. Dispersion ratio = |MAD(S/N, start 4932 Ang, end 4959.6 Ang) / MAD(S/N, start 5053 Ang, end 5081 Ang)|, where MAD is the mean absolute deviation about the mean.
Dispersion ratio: 1.1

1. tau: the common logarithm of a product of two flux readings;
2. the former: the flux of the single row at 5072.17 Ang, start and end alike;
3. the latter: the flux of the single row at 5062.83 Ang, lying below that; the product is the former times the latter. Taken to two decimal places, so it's 1.89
